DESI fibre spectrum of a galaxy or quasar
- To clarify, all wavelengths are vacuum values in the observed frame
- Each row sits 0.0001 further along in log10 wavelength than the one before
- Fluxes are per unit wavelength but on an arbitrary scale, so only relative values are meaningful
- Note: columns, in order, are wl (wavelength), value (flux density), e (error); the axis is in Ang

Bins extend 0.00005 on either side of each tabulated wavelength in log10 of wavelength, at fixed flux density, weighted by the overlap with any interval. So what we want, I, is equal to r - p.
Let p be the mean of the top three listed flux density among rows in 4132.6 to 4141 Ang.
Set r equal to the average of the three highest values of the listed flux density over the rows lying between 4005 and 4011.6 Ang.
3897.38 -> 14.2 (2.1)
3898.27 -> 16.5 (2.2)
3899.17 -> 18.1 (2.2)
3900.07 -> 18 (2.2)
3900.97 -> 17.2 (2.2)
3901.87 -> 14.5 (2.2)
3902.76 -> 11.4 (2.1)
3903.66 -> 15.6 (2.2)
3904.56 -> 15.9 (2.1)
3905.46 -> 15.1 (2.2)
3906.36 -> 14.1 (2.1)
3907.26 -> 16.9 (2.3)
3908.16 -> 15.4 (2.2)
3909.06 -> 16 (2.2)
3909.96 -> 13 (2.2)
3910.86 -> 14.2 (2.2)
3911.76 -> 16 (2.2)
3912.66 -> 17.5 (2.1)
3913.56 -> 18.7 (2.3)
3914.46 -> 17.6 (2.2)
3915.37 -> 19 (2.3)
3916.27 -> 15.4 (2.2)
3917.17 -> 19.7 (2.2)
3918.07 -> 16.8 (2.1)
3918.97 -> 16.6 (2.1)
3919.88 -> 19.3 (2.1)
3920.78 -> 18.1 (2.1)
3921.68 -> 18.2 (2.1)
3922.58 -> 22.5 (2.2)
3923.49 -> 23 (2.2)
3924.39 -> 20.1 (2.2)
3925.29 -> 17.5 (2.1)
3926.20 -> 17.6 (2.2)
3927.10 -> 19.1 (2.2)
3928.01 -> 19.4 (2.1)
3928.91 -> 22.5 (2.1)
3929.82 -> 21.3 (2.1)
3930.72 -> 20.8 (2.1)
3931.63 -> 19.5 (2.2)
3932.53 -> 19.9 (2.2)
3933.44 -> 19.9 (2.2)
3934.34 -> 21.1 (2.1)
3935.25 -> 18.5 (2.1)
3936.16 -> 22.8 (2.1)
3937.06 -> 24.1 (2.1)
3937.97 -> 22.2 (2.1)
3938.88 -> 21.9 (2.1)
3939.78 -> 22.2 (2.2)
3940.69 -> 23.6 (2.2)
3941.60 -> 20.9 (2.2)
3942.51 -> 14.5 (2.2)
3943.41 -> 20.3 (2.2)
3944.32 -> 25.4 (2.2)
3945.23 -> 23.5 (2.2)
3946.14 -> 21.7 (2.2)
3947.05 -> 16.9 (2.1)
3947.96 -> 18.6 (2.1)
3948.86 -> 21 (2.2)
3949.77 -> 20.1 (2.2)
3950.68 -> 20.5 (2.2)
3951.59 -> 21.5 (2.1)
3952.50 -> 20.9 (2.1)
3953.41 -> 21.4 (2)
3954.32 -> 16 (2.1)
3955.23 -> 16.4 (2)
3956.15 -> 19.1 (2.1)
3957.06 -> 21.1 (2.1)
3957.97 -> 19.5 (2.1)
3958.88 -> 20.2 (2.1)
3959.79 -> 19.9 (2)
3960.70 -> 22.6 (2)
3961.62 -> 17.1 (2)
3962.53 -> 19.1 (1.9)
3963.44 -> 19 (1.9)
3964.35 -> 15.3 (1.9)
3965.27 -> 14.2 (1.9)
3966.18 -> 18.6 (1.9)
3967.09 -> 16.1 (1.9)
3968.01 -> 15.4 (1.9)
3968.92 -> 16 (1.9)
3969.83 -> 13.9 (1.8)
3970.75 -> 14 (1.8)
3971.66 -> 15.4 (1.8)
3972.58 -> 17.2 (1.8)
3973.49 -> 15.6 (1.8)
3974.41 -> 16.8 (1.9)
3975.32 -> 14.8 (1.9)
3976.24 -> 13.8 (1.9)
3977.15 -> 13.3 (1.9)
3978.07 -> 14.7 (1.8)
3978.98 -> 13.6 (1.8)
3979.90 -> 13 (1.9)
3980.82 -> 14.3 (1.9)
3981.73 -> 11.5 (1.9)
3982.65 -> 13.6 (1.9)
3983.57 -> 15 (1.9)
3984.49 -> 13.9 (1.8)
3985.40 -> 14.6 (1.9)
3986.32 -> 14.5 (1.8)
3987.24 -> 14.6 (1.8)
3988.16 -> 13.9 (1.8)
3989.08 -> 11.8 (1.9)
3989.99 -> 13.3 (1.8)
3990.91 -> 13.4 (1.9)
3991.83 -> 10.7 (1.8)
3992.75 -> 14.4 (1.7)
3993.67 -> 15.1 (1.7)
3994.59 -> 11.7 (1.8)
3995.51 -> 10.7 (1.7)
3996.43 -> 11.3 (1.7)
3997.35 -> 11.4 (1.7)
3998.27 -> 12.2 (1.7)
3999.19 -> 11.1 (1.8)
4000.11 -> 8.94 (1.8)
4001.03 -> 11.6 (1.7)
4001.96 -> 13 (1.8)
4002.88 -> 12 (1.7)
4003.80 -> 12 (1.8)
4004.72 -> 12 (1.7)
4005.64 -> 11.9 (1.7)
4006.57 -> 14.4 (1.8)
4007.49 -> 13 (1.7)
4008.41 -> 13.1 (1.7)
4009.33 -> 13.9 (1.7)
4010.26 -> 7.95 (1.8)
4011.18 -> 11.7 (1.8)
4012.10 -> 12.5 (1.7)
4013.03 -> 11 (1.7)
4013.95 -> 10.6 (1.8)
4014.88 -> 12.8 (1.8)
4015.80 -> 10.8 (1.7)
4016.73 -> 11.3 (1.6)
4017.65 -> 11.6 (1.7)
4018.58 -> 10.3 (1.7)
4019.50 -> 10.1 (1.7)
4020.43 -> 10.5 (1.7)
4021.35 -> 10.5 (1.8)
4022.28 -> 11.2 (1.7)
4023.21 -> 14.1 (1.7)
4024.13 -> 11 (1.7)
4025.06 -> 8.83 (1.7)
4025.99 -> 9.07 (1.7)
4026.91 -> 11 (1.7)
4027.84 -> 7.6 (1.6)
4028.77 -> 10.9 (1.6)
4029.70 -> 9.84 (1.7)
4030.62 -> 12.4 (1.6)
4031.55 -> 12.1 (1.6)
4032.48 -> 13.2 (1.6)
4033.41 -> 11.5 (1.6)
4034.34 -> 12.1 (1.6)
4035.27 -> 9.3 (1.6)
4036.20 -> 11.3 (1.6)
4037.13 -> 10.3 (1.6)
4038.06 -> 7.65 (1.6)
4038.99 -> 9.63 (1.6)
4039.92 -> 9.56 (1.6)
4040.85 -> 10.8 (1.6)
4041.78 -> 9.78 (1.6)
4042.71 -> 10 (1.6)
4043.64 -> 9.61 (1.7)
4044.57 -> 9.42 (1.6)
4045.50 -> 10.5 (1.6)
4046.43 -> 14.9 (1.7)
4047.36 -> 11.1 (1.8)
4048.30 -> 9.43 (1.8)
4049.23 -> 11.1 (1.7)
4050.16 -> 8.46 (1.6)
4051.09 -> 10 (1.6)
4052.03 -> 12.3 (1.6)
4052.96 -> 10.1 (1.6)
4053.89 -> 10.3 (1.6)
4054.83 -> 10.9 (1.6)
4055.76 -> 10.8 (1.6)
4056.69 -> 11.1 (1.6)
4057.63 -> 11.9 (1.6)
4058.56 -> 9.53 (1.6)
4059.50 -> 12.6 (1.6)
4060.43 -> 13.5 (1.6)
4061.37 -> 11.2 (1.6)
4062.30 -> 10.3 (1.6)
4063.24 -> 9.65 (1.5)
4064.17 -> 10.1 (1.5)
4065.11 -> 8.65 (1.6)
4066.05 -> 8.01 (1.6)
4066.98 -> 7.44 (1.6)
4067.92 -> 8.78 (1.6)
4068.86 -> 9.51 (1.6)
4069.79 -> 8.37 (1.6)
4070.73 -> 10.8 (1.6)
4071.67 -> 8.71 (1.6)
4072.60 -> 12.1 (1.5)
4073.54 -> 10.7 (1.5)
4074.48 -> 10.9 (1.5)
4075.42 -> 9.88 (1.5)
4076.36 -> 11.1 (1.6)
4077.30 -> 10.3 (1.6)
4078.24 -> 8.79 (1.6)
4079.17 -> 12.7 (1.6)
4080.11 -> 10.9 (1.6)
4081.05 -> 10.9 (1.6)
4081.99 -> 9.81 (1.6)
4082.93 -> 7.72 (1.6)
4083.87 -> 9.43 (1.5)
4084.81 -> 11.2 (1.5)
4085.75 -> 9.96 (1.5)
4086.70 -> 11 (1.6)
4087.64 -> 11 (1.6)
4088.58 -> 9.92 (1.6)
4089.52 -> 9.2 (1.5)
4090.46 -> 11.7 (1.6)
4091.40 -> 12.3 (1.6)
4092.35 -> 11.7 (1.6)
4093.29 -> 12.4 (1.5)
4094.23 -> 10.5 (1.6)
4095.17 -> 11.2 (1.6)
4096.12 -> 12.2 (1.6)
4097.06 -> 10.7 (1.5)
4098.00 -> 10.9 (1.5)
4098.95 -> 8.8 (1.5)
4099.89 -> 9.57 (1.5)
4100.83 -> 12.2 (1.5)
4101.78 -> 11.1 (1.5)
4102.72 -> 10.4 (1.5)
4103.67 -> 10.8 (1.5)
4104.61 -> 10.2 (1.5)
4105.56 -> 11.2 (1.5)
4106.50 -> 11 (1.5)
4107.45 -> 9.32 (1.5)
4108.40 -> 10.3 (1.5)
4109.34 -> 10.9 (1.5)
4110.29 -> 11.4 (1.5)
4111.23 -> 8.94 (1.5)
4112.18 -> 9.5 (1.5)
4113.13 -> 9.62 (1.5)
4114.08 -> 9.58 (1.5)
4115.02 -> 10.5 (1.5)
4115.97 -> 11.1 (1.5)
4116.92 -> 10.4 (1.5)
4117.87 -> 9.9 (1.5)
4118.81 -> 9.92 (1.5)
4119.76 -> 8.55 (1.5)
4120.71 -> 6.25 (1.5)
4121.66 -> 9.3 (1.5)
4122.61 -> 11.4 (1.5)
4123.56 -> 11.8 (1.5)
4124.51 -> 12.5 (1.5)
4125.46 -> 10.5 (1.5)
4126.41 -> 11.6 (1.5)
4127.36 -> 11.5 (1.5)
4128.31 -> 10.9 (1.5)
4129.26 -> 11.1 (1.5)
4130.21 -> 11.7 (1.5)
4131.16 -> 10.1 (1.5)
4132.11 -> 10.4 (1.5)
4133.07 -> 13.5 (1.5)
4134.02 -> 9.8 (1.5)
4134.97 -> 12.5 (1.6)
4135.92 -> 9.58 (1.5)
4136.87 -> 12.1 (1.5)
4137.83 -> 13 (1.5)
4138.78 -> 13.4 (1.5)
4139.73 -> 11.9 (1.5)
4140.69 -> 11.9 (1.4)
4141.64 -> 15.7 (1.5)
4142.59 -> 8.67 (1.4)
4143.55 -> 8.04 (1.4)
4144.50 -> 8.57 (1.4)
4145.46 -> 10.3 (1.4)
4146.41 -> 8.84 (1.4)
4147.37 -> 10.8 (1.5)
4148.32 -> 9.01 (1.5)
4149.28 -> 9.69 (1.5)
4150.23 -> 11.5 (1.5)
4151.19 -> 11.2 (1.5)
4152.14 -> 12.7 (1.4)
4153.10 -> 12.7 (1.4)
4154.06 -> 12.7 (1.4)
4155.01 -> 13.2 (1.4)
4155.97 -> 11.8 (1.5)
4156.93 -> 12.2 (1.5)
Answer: 0.5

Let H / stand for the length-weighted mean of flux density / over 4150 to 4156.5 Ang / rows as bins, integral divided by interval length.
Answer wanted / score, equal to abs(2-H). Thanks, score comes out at 10.3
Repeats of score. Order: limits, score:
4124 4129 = 9.4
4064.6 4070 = 6.5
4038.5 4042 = 7.9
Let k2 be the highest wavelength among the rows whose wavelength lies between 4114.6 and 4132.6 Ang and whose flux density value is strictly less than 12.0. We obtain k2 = 4132.11 Ang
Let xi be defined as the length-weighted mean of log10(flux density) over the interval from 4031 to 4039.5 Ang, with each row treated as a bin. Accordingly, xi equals 1.03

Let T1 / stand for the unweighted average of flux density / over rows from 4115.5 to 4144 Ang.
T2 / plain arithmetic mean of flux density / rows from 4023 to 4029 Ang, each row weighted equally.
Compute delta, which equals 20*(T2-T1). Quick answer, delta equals -12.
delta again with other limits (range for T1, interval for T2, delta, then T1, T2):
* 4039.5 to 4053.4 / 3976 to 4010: 49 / 10.5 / 12.9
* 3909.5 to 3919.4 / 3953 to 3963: 51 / 16.8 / 19.3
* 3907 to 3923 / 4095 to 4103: -130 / 17.3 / 10.8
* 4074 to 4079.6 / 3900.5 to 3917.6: 107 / 10.6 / 16.0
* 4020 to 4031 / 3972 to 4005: 53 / 10.6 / 13.2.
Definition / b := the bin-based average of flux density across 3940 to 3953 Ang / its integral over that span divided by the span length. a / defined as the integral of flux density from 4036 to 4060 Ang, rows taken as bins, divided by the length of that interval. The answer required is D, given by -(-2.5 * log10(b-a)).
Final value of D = 2.5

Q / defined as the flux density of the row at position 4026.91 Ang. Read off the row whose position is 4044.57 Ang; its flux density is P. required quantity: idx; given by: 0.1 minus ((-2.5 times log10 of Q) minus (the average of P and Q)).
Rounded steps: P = 9.42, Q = 11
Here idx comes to 12.9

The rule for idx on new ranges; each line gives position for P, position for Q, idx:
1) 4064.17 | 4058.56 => 12.4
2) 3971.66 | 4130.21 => 16.3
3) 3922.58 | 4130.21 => 19.9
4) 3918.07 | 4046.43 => 18.9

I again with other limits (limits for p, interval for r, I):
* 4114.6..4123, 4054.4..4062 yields 1.7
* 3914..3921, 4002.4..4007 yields -6.5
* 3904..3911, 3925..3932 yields 5.3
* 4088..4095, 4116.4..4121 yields -2.1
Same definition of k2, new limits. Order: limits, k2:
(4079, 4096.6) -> 4095.17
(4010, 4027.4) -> 4026.91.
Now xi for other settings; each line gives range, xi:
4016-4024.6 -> 1.05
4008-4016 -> 1.06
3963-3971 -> 1.20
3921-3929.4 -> 1.30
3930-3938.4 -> 1.32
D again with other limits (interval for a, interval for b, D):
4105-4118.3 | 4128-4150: -0.4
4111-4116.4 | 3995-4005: 0.5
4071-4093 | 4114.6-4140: -1.0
